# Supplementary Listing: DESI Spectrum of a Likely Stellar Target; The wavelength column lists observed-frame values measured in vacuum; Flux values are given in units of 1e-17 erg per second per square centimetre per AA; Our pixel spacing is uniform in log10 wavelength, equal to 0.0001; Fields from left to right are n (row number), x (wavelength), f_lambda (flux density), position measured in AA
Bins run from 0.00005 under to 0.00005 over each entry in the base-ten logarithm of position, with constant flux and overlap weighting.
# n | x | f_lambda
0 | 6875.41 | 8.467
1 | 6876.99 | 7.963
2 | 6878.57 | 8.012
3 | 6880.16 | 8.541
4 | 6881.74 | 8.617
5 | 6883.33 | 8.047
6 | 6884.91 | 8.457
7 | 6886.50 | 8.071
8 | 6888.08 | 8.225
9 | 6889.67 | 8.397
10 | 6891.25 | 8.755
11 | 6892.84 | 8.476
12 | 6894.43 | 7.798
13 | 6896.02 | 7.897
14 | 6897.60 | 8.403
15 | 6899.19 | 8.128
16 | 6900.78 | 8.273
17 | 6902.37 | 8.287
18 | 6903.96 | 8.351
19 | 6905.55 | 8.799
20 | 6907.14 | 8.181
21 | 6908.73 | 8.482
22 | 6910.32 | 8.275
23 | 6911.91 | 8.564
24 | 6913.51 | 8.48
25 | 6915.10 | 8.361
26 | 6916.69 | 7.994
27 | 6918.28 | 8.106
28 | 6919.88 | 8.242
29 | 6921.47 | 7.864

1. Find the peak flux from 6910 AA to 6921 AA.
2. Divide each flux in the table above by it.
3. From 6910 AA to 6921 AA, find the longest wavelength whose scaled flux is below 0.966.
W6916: 6919.88 AA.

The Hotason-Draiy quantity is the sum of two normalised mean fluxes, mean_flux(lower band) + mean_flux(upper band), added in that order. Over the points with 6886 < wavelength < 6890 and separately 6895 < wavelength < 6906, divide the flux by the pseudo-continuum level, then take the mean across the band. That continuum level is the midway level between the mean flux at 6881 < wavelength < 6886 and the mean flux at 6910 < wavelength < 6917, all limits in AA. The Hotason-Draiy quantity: 1.98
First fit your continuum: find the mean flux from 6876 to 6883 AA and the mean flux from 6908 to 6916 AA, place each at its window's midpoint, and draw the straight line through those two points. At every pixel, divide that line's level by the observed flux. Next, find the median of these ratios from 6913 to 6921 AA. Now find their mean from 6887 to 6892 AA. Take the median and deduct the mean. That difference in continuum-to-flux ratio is 0.04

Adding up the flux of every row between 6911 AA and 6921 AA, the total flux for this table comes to 49.7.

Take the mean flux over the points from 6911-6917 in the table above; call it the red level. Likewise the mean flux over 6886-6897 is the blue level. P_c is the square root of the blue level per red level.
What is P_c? 0.99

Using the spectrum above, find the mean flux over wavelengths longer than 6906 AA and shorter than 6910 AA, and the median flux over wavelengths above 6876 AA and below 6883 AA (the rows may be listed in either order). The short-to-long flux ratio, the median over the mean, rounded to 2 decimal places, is 0.99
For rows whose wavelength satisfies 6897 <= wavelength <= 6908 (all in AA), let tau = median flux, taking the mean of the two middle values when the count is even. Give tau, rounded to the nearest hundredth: 8.29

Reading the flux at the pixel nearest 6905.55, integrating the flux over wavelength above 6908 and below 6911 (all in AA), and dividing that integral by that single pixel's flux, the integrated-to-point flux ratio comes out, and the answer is 3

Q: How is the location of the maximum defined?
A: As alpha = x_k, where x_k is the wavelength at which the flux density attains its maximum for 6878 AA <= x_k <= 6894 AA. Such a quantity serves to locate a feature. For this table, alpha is 6891.25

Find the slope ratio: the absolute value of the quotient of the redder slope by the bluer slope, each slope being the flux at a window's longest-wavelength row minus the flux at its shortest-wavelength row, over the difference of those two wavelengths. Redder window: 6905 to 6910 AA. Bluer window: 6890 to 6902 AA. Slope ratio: 2.0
